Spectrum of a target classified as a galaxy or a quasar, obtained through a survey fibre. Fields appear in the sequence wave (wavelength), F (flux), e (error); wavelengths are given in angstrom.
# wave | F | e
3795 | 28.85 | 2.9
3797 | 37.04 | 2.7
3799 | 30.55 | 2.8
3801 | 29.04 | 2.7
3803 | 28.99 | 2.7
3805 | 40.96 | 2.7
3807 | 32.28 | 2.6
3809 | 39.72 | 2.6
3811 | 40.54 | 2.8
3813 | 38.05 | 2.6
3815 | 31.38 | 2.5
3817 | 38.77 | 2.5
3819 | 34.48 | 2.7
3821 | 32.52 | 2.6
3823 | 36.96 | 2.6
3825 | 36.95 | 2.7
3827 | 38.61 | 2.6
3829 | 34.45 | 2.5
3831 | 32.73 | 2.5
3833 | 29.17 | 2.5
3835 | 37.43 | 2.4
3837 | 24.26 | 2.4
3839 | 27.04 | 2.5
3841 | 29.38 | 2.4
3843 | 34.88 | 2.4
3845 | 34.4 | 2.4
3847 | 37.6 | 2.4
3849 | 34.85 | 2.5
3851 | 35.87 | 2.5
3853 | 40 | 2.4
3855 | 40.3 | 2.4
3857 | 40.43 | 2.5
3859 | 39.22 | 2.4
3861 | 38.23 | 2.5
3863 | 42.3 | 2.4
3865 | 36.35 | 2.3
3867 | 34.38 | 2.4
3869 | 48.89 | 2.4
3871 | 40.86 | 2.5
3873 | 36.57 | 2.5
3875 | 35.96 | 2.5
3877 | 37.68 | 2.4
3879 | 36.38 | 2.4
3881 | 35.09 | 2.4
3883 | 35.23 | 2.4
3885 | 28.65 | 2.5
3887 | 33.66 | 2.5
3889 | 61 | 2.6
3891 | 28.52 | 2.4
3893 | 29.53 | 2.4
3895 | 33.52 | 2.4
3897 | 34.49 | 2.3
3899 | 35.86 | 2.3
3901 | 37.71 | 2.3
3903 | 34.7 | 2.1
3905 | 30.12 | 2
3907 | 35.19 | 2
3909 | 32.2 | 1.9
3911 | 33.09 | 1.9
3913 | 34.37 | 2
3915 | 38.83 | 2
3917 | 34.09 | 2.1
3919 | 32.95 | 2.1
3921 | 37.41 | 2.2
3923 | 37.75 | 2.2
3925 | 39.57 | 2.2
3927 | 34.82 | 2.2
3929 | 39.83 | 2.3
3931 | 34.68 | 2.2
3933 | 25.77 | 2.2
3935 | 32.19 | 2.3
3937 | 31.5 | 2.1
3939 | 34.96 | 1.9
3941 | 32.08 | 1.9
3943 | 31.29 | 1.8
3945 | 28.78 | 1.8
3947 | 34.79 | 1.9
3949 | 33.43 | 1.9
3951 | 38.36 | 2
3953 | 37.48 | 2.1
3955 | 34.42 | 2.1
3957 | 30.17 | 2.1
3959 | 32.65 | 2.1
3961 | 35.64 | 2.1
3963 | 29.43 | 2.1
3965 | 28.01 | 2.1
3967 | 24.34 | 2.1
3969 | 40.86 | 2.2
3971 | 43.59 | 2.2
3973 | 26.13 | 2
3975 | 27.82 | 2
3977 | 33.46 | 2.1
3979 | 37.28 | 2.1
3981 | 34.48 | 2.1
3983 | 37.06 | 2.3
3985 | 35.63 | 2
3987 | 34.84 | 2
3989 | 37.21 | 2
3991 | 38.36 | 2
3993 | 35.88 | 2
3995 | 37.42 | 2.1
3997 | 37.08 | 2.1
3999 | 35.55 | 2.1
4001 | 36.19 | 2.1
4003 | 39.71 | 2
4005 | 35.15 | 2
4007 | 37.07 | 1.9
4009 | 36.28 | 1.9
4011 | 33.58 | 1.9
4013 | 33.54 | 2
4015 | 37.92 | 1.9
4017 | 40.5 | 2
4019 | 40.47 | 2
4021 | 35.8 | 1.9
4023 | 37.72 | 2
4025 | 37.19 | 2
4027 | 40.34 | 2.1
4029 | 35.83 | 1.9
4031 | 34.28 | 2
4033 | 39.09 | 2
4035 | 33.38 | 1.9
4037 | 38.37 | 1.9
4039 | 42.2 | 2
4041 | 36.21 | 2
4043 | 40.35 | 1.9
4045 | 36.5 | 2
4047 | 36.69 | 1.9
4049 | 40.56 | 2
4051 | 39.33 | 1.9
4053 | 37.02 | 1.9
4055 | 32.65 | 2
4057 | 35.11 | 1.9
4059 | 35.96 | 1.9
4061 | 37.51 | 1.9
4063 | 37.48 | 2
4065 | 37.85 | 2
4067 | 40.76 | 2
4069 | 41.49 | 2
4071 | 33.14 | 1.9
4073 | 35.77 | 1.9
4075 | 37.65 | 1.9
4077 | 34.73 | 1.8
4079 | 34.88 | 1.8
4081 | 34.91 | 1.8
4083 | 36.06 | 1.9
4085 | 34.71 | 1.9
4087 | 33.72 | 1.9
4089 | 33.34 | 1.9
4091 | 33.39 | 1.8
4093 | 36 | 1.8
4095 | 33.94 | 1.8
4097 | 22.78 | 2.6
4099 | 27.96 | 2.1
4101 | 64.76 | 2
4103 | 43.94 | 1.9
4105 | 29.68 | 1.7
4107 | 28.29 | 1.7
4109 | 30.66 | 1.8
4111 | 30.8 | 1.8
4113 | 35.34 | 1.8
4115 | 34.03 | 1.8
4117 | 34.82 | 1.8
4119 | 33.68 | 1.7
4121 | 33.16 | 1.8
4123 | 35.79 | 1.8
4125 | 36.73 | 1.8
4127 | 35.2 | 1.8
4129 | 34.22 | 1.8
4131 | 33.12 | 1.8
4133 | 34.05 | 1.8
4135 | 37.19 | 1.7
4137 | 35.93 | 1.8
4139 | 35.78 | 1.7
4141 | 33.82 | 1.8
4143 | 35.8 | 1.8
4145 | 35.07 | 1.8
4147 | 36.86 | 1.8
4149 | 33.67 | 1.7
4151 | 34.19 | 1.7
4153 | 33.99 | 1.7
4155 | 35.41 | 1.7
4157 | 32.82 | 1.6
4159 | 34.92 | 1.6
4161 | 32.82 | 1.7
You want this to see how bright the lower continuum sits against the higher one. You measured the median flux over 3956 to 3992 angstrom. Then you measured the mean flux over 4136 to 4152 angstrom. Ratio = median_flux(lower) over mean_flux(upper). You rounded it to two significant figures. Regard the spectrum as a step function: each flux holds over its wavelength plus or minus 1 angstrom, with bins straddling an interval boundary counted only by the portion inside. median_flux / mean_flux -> 0.99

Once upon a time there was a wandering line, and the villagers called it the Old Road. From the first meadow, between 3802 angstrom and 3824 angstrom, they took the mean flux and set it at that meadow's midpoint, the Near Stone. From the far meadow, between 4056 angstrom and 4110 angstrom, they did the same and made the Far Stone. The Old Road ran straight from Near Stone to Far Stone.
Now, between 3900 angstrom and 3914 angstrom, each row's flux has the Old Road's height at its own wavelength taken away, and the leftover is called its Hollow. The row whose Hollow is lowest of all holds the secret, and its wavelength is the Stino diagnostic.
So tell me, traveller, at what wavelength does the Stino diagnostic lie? 3905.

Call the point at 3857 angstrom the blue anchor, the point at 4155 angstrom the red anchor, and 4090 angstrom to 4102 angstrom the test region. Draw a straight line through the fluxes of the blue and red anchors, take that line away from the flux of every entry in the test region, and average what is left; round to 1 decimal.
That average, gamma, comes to 0.1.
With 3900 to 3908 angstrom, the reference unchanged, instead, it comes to -5.2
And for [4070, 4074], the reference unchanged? -2.4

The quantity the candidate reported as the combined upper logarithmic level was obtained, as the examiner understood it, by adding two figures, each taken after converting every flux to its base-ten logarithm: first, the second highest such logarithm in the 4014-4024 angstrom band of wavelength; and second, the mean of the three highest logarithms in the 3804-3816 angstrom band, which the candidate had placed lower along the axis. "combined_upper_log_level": 3.21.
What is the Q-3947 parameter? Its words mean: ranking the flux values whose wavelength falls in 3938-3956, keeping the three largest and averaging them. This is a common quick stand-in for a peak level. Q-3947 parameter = 36.9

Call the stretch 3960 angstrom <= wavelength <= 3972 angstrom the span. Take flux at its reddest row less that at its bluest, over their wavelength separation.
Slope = 0.8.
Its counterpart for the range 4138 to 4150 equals -0.2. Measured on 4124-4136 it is 0.0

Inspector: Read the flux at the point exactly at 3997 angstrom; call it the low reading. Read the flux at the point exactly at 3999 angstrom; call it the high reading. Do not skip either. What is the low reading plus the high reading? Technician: 72.6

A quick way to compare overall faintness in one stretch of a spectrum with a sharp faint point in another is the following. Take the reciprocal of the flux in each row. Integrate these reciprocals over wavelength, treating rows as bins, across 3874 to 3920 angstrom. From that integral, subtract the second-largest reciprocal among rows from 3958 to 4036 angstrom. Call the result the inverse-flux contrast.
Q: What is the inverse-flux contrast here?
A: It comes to 1.3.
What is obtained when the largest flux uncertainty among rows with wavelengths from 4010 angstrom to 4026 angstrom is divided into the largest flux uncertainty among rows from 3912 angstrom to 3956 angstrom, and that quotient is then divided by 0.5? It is 2.3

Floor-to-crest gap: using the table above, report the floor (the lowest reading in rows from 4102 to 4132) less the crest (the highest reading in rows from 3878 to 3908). -33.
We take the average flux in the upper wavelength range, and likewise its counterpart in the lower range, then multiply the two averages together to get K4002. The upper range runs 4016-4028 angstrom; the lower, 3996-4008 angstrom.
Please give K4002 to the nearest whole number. 1423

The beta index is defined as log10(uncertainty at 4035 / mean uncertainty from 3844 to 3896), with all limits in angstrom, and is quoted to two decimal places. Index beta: -0.11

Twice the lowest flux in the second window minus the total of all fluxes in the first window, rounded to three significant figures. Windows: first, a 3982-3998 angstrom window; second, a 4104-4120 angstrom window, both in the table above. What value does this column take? -237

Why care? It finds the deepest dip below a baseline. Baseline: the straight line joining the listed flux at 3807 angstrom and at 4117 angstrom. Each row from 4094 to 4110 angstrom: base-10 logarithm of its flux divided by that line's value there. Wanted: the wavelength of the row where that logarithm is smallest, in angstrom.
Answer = 4097 angstrom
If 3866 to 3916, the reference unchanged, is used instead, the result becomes 3891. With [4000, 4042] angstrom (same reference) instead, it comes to 4035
